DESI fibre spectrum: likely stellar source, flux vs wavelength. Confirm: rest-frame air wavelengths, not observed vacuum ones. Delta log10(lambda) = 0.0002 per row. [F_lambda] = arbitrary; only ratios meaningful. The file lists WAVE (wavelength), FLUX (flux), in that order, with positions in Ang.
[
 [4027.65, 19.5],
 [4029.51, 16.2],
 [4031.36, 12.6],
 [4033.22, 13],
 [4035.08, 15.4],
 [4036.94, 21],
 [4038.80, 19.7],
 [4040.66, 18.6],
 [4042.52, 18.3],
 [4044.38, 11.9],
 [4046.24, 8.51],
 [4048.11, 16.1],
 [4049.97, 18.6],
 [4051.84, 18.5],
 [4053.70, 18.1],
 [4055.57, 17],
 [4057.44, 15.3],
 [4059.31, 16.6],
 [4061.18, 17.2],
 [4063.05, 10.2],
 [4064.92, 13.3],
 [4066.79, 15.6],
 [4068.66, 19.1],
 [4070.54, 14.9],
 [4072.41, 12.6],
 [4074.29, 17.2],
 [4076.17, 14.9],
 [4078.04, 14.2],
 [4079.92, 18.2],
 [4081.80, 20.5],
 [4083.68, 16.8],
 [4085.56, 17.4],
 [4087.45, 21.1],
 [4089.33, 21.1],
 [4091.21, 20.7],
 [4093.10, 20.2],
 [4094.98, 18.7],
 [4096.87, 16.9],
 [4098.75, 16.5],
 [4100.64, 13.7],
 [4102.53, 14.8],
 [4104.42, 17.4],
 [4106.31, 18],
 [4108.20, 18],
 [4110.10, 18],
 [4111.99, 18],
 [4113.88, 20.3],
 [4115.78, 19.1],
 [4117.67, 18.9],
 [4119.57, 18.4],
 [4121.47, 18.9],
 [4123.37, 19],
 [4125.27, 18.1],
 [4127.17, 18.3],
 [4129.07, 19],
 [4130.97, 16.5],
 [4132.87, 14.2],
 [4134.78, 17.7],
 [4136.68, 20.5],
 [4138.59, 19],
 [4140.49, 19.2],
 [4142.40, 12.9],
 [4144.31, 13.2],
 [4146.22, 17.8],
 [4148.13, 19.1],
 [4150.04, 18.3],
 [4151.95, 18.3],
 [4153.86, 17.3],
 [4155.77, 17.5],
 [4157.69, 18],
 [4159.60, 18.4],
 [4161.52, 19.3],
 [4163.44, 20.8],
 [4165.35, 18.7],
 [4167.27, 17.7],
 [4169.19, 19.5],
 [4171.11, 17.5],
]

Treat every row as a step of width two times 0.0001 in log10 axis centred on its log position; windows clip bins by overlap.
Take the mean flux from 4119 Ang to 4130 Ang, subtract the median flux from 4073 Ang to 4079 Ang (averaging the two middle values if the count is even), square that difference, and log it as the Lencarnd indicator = 14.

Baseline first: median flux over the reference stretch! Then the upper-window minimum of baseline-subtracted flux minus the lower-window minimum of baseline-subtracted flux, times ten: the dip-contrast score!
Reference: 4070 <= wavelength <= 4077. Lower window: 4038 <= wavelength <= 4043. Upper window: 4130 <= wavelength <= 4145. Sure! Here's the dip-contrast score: -54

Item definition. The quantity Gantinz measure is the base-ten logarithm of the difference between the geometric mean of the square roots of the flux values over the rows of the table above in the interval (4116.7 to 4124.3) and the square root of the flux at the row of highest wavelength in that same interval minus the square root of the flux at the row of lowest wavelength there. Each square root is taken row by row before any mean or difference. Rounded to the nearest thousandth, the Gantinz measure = 0.636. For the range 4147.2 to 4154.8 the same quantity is 0.651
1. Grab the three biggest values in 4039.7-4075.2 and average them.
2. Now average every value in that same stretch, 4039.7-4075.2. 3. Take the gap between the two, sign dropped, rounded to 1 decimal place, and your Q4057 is 3.1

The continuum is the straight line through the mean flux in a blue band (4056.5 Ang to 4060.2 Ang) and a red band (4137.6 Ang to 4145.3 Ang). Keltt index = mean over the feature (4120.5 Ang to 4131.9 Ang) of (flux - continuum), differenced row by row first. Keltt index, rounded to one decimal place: 2.2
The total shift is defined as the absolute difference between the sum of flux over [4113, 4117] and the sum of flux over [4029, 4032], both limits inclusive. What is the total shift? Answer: 11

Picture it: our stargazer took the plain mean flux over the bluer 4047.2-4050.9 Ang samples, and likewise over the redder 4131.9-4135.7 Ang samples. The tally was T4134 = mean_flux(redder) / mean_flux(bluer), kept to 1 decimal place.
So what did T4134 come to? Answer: 0.9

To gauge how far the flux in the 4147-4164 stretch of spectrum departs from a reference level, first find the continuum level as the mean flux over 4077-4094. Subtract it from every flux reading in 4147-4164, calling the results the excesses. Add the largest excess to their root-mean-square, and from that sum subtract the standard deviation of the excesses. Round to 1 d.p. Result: 2.0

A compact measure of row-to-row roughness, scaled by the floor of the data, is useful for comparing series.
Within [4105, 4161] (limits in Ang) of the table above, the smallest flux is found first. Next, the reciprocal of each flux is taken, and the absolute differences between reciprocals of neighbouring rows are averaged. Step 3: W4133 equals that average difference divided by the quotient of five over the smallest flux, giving 0.011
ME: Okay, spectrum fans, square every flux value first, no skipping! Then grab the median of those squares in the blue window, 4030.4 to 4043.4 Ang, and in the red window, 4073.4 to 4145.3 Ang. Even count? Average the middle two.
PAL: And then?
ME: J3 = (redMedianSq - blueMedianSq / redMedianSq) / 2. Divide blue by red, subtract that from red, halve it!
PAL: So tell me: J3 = 162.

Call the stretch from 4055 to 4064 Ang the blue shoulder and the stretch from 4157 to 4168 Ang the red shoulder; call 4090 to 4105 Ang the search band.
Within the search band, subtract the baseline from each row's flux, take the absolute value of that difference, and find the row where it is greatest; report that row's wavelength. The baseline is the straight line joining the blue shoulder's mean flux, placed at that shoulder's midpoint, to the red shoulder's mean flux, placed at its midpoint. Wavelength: 4091.21 Ang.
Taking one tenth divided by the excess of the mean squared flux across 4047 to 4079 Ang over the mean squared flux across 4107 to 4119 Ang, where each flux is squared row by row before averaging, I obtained -0.0011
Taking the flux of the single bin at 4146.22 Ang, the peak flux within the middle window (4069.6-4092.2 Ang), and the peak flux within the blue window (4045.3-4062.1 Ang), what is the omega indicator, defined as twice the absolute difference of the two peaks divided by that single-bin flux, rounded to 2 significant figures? 0.28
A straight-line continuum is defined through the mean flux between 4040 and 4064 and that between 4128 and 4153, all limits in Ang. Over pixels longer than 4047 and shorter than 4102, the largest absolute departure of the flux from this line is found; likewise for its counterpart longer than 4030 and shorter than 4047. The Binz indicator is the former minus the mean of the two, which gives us -0.69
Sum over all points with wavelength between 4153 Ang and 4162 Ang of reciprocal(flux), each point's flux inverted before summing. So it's 0.28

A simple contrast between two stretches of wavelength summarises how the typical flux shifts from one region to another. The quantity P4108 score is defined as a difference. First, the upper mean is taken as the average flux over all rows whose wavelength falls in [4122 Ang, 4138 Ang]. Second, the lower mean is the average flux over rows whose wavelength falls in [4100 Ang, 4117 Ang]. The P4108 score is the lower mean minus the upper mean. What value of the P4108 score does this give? -0.4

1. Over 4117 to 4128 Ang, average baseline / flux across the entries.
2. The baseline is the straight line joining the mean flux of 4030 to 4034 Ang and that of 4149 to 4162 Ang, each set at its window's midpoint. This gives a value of 0.90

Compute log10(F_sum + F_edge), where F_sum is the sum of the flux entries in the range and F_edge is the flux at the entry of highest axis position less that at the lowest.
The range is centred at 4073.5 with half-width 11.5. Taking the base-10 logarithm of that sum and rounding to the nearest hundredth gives 2.29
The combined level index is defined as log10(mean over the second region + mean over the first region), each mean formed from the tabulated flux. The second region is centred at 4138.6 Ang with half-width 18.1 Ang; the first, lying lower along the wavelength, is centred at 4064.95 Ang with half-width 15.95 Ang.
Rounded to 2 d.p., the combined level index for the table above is 1.53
